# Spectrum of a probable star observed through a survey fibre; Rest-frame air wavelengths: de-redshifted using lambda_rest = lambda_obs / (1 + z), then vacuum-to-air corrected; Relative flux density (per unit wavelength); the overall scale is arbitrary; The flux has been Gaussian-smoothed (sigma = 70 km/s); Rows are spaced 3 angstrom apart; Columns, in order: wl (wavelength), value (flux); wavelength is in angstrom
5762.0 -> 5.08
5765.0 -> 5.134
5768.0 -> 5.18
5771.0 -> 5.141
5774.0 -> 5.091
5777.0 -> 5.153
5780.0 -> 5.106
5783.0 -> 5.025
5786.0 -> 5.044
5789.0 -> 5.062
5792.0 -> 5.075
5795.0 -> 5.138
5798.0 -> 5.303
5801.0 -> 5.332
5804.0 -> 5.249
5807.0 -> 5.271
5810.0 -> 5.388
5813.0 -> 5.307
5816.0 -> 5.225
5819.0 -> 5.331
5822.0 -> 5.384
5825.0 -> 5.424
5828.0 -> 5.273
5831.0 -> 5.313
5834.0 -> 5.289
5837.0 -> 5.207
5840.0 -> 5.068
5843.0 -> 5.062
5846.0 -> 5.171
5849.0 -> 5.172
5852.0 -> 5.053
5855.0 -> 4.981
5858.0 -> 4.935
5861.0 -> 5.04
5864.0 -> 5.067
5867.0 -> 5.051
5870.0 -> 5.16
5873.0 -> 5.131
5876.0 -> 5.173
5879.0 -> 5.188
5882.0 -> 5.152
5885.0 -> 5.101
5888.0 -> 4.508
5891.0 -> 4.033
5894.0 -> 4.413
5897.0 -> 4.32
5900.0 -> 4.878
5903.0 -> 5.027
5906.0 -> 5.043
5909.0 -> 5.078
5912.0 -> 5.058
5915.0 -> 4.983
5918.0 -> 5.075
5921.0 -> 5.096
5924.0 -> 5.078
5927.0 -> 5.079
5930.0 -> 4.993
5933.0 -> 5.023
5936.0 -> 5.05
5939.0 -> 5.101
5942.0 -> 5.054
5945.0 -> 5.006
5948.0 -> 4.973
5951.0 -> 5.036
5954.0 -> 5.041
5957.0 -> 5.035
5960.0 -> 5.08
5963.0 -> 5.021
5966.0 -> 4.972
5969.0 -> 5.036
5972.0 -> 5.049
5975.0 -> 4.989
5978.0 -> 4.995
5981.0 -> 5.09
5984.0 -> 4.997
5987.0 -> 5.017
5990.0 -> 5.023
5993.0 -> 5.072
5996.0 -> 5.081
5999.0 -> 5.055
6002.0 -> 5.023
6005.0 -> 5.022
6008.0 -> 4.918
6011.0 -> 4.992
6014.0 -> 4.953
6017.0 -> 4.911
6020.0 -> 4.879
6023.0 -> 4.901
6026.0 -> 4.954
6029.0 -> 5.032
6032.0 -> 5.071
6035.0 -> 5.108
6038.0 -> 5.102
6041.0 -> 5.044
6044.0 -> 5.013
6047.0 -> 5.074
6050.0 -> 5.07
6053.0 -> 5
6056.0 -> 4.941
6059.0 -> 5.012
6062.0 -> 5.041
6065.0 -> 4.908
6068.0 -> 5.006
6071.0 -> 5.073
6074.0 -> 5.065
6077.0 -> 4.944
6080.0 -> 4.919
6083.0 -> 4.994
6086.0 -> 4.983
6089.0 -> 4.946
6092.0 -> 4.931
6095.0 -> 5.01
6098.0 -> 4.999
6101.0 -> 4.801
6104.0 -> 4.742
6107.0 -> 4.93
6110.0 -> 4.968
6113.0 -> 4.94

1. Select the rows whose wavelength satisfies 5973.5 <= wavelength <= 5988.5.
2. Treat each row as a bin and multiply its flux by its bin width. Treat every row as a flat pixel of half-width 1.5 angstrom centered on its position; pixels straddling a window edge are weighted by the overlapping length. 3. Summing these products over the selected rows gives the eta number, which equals 75.3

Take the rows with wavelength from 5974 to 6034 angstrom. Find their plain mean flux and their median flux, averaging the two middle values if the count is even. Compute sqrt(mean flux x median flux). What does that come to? 5.003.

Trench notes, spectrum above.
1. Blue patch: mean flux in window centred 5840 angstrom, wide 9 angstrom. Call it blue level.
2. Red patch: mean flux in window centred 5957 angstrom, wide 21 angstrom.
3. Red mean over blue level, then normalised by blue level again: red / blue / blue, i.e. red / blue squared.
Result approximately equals 0.192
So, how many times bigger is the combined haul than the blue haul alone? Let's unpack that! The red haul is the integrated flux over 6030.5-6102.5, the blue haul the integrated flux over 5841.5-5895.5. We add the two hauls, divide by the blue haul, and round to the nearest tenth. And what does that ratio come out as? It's 2.3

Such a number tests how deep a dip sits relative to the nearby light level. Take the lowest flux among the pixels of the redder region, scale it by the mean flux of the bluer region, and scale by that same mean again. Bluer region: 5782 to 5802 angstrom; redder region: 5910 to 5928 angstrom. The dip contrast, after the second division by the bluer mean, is 0.189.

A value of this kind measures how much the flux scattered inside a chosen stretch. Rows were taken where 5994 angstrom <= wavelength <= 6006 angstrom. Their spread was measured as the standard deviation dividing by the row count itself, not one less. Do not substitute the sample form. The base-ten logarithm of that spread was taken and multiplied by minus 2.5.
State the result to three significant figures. 4.03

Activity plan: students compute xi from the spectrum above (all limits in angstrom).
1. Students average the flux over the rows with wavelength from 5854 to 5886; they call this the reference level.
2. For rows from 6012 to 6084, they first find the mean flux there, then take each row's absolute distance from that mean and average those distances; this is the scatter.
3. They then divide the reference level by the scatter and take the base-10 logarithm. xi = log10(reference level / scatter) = 1.94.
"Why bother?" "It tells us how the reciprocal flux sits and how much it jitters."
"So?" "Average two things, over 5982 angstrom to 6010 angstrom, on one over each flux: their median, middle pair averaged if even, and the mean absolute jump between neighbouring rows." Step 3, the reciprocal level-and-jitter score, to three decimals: 0.100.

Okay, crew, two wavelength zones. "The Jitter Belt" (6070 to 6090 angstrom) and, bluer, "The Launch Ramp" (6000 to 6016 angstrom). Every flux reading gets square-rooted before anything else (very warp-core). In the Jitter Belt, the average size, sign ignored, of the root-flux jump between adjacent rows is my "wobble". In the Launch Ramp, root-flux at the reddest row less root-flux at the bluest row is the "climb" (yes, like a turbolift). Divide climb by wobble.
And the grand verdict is -1.5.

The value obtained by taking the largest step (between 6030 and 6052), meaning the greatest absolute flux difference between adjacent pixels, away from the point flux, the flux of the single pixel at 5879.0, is 5.13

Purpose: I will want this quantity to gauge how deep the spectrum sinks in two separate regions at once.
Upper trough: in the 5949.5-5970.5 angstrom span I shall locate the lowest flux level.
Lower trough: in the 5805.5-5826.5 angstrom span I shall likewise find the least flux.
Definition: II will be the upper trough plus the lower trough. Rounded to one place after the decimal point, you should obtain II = 10.2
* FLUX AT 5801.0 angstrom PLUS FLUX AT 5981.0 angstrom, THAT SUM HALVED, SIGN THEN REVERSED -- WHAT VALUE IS -5.21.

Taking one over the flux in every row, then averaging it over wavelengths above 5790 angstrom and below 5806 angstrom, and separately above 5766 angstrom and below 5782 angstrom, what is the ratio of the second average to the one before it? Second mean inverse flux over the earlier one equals 1.02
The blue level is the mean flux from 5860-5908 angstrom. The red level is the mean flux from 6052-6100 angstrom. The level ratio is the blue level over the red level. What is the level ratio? 0.98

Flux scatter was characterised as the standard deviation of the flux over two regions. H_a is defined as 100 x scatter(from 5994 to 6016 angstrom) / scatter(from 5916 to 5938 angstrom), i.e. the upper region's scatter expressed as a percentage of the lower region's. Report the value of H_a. 155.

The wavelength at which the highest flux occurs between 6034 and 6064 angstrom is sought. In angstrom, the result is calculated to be 6035.0 angstrom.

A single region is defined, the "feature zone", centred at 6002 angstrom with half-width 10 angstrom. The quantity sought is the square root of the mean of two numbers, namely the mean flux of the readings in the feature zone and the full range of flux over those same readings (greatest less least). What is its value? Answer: 1.61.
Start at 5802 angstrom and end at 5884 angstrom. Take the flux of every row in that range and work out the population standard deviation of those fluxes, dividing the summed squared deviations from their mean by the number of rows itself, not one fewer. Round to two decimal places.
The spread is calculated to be 0.13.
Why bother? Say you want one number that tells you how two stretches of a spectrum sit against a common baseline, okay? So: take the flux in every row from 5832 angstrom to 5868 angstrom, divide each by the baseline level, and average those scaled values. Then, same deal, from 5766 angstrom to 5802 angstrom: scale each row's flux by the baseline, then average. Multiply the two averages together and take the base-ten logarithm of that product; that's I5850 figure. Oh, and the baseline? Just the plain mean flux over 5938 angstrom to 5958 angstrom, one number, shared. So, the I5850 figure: 0.014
